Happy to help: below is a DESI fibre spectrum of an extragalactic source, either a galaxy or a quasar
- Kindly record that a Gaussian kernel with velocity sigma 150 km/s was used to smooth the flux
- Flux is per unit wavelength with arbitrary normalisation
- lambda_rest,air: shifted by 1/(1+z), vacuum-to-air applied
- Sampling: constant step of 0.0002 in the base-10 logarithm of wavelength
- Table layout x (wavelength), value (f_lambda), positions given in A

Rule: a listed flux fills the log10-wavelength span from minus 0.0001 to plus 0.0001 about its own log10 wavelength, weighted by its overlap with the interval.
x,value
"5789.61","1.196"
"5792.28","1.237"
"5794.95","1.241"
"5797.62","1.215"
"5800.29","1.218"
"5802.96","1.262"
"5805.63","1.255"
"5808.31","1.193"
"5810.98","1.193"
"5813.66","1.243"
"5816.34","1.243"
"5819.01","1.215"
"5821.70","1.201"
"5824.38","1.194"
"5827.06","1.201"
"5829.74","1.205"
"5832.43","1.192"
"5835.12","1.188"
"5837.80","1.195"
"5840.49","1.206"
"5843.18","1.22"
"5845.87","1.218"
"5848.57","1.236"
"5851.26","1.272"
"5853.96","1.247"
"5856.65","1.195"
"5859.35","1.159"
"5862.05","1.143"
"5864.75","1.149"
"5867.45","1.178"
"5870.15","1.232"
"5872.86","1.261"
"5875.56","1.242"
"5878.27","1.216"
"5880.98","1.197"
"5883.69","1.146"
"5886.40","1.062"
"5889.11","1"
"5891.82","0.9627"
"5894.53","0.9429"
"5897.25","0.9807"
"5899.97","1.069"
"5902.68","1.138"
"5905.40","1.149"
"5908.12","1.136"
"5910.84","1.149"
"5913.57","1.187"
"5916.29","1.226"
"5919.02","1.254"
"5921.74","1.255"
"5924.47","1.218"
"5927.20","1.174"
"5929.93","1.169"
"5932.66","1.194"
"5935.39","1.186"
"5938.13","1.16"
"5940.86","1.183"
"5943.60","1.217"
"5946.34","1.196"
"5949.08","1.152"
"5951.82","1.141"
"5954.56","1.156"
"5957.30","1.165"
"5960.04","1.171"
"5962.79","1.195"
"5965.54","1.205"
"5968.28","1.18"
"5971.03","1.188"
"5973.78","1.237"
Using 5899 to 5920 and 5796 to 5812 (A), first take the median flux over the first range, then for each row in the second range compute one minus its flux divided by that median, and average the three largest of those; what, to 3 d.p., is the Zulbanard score -0.045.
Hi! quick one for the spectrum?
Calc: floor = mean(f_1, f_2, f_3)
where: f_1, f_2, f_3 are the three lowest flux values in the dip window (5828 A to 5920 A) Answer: 0.96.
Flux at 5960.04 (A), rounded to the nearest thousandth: 1.171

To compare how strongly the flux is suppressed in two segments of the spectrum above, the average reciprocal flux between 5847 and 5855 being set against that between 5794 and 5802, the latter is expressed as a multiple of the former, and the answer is 1.02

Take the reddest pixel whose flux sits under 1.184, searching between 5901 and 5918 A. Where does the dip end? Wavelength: 5910.84 A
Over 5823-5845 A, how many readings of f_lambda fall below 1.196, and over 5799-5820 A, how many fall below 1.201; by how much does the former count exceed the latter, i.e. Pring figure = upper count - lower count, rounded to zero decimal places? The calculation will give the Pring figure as 2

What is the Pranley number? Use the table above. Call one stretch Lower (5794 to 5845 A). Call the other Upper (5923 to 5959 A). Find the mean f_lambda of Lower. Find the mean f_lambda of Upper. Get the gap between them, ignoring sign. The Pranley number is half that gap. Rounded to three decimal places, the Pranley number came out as 0.018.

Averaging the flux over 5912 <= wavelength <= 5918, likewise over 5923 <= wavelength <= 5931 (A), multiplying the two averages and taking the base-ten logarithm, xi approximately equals 0.16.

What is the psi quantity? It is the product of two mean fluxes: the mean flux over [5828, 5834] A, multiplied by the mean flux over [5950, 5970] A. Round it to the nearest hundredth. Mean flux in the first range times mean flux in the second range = 1.41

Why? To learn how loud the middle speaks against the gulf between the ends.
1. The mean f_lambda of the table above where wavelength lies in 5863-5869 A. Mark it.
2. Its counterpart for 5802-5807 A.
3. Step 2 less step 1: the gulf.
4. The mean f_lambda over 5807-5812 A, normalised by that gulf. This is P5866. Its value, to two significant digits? 13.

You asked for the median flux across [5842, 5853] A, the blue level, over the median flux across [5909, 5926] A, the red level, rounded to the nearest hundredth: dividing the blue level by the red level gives 1.00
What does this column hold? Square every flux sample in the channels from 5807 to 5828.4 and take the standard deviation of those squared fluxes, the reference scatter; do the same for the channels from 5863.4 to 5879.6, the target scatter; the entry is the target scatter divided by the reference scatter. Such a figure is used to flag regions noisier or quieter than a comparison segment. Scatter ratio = 1.9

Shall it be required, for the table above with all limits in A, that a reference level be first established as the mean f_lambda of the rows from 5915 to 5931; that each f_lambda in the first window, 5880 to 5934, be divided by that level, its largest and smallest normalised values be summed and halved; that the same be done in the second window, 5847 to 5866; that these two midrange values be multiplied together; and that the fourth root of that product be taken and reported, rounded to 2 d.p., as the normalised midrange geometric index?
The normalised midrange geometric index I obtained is 0.97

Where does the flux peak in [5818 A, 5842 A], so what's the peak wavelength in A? 5819.01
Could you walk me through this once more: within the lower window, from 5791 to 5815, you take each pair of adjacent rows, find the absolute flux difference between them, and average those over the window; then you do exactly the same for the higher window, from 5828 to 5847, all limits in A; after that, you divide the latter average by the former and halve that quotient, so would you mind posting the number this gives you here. 0.17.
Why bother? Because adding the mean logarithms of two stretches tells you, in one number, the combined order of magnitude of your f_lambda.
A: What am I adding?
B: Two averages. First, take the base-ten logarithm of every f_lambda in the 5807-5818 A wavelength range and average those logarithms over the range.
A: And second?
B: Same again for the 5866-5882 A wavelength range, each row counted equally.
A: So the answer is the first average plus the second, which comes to 0.17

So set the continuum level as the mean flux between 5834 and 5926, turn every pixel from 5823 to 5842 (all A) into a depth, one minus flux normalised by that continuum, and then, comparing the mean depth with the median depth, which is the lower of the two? -0.027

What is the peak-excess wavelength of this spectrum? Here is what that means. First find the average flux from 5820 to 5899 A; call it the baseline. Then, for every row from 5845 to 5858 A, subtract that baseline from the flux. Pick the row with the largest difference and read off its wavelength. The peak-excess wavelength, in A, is 5851.26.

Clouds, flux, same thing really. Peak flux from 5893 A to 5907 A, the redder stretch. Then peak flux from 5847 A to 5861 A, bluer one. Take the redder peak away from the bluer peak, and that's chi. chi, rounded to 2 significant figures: 0.12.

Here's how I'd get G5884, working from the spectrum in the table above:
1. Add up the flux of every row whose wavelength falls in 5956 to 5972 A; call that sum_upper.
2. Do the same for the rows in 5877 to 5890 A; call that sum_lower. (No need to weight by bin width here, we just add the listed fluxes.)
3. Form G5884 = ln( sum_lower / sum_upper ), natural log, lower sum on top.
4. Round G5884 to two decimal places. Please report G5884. -0.23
